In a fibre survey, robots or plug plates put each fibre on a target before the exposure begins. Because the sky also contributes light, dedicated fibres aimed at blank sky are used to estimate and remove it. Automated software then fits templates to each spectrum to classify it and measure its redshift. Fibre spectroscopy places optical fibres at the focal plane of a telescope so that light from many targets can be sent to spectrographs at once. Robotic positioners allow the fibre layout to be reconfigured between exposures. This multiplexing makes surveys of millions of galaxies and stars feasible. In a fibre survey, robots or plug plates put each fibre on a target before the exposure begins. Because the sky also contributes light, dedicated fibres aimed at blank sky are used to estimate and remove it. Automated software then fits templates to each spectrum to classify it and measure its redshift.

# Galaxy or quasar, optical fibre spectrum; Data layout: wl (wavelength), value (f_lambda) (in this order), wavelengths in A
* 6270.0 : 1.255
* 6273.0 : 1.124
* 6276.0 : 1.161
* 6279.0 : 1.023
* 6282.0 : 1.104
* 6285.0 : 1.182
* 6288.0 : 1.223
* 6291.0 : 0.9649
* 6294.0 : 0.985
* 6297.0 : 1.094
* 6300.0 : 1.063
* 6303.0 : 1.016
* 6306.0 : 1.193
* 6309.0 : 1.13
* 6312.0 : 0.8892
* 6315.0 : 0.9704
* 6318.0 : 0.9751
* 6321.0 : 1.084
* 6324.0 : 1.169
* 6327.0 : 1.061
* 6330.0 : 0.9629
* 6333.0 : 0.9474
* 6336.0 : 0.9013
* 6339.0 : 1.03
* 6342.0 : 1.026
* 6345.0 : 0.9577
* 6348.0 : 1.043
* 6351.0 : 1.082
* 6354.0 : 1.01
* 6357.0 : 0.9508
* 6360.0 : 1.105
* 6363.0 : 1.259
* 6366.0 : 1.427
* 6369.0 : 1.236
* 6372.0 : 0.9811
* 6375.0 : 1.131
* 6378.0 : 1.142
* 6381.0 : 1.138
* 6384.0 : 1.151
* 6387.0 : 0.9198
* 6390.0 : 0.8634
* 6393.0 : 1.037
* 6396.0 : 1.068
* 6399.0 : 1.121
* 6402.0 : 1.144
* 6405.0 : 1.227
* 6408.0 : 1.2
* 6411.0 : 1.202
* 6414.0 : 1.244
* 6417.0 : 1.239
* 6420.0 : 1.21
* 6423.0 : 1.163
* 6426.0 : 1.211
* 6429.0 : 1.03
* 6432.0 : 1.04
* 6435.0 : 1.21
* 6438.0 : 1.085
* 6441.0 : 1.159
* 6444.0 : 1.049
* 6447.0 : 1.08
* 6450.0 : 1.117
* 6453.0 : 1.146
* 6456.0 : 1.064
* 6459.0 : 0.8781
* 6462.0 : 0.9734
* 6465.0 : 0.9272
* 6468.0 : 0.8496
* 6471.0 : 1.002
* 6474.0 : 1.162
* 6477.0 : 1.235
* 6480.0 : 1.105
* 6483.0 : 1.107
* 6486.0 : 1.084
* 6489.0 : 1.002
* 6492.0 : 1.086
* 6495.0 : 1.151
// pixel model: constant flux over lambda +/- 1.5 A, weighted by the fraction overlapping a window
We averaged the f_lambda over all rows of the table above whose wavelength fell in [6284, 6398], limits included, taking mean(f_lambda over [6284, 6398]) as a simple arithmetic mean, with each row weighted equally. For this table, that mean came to 1.06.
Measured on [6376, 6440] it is 1.13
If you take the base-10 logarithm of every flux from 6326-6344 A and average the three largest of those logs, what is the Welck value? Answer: 0.017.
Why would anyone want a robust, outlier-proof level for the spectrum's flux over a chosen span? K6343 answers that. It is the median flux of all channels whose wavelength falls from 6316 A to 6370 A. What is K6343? 1.04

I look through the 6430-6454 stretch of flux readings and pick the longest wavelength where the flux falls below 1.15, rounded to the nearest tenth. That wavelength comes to 6453.0 A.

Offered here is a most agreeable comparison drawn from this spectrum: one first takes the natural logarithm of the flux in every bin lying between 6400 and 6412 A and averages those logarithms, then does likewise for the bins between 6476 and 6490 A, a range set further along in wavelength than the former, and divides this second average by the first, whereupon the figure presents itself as 0.6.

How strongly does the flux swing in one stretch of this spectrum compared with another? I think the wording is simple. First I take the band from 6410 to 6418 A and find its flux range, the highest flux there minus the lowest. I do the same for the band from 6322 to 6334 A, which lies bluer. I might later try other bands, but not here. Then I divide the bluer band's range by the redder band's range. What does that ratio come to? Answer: 5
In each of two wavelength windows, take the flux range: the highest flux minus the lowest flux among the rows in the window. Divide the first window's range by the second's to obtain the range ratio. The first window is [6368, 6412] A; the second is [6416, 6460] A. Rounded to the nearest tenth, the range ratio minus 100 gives -99.0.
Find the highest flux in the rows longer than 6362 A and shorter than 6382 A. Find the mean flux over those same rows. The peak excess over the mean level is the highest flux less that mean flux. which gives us 0.24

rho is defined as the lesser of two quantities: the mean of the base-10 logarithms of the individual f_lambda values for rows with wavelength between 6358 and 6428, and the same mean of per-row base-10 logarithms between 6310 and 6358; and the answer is 0.001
